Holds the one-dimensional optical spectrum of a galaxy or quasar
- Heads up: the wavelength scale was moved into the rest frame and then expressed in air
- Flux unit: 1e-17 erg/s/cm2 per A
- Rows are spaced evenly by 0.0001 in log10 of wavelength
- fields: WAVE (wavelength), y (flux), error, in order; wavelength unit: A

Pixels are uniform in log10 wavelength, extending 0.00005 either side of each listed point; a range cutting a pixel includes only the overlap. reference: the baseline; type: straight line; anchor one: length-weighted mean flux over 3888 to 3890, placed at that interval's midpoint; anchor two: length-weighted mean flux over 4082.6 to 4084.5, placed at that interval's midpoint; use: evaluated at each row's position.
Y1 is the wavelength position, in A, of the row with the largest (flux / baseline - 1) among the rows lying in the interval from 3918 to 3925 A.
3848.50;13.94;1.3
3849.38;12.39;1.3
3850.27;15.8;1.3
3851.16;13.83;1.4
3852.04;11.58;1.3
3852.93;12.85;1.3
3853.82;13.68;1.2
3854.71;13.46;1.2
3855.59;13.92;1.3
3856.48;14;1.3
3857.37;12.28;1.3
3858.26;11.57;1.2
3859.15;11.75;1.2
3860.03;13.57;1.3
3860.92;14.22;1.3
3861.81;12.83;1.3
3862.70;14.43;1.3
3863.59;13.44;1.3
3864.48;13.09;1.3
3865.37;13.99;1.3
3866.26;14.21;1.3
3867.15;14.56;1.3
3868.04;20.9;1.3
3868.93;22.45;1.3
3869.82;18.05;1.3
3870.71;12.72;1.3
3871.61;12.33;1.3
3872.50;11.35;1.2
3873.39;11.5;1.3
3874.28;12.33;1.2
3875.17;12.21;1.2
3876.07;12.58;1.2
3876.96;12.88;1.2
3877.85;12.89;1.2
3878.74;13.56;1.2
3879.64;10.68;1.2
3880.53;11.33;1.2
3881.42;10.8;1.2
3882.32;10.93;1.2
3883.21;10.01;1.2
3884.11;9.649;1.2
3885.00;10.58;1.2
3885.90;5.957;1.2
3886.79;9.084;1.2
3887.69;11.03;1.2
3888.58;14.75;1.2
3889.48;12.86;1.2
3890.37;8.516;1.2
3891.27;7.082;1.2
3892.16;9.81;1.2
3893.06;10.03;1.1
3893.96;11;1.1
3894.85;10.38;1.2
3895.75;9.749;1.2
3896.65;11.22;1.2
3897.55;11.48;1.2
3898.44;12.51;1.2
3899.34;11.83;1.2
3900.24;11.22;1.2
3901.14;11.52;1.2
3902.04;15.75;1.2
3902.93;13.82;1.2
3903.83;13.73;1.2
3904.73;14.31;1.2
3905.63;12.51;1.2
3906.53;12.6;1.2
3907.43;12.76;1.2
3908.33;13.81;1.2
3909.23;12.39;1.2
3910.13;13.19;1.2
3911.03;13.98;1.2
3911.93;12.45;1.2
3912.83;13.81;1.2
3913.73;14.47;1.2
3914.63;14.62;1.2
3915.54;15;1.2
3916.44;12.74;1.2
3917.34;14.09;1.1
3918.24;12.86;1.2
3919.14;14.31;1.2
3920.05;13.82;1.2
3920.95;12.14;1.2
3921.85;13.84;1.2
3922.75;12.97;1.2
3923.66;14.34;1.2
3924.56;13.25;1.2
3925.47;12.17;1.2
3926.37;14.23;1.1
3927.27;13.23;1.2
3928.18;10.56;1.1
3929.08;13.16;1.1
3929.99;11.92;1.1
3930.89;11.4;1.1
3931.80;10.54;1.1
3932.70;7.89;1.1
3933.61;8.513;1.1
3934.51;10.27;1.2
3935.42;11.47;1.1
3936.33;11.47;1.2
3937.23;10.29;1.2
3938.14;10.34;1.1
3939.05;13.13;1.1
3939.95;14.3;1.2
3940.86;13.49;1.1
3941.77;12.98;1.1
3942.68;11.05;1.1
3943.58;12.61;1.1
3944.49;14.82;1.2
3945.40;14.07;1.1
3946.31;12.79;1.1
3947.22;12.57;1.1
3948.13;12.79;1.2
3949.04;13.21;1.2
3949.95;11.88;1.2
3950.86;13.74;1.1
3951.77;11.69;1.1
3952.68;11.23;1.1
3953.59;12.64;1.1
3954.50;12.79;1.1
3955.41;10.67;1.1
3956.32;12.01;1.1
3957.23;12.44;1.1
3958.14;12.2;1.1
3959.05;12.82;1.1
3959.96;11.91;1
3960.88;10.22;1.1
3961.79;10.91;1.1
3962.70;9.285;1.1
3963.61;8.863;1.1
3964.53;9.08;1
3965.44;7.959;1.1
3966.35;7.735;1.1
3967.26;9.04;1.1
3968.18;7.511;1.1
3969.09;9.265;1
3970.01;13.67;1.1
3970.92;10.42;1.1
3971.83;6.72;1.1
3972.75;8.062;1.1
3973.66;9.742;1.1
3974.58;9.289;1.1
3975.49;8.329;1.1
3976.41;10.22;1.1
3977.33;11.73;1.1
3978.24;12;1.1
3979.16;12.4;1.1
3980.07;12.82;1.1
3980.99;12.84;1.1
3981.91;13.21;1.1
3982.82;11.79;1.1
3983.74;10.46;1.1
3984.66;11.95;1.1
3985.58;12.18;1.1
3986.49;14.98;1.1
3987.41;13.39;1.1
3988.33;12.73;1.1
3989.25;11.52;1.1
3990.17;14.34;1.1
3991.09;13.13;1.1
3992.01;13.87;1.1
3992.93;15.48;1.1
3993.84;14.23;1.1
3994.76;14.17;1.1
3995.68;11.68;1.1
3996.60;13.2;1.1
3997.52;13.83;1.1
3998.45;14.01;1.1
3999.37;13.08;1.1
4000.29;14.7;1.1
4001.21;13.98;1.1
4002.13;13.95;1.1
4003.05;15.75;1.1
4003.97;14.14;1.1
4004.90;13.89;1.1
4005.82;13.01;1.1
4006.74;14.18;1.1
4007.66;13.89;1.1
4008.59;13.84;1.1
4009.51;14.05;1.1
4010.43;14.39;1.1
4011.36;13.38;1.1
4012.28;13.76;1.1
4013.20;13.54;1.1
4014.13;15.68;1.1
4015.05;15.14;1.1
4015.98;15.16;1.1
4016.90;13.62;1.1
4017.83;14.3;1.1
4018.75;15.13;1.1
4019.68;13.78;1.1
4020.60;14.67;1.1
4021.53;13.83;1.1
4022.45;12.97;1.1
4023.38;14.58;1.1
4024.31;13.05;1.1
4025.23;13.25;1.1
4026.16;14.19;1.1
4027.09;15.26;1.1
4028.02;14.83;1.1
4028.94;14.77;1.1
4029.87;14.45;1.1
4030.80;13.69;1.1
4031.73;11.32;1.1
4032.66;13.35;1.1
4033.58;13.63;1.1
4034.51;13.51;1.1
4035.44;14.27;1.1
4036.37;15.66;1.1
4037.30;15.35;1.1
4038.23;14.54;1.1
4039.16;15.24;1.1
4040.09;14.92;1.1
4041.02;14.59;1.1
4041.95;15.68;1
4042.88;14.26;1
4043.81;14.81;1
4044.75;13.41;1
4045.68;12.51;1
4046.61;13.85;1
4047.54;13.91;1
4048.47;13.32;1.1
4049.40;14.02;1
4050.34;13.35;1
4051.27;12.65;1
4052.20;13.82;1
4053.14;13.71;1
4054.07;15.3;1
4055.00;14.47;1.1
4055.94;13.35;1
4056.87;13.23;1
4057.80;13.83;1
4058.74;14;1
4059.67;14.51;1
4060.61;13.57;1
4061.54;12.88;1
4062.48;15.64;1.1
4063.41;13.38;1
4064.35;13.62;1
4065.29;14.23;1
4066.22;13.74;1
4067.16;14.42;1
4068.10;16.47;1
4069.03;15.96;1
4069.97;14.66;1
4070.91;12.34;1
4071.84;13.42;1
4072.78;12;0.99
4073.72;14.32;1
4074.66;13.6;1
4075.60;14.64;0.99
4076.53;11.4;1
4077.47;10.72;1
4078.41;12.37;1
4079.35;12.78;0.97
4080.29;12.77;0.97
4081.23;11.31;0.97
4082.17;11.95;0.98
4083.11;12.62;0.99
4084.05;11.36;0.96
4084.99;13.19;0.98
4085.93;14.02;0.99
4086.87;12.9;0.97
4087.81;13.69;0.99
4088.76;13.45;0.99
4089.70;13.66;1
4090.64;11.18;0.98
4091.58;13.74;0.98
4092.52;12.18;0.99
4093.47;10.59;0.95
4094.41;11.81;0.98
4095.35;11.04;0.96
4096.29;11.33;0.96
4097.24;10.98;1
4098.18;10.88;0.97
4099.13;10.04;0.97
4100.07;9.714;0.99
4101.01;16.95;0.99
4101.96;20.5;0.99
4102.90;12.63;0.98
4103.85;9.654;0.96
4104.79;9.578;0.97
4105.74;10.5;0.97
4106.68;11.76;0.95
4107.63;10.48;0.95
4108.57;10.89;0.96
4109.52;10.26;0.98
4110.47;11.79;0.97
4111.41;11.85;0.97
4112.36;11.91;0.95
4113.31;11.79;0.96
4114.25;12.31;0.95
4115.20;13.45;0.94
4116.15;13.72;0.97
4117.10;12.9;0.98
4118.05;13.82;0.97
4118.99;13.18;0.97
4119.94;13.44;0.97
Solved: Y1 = 3923.66 A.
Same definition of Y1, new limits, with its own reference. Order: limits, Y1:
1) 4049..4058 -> 4054.07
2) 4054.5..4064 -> 4062.48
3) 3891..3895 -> 3893.96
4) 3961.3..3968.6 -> 3961.79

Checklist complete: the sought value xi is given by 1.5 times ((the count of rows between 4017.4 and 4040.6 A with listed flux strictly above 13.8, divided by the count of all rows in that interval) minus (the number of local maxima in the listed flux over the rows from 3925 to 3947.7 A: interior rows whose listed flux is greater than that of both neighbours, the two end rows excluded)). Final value -5.0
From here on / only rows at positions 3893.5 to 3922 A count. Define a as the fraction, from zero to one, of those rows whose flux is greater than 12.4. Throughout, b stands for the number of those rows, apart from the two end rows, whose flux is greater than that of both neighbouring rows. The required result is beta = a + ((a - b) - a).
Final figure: -7.3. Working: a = 0.69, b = 8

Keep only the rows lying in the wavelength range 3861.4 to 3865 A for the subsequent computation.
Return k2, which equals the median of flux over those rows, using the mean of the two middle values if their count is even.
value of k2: 13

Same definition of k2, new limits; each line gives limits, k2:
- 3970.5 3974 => 9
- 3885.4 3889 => 10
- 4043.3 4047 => 14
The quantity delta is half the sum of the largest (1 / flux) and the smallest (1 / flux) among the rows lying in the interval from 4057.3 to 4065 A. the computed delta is 0.07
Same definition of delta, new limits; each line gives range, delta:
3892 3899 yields 0.09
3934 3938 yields 0.09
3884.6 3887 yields 0.13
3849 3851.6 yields 0.07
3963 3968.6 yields 0.12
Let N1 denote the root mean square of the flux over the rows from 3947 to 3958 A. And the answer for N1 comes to 12.3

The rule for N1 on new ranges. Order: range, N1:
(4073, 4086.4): 12.7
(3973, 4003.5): 12.9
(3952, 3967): 10.9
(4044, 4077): 13.9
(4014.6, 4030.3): 14.3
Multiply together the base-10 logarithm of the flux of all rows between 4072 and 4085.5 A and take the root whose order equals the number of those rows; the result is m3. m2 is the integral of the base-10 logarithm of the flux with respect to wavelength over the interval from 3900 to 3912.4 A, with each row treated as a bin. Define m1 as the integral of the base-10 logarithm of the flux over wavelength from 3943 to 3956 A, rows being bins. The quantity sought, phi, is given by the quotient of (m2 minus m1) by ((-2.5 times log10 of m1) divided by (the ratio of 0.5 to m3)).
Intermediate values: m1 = 14.3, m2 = 13.9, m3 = 1.09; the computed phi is 0.069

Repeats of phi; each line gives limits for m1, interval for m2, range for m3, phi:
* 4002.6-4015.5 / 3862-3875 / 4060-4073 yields -0.023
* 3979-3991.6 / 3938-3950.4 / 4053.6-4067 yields 0.020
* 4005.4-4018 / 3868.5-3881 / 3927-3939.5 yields 0.089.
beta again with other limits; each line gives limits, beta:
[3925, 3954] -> -5.5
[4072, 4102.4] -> -9.5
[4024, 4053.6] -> -8.0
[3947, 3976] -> -9.7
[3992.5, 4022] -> -9.0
